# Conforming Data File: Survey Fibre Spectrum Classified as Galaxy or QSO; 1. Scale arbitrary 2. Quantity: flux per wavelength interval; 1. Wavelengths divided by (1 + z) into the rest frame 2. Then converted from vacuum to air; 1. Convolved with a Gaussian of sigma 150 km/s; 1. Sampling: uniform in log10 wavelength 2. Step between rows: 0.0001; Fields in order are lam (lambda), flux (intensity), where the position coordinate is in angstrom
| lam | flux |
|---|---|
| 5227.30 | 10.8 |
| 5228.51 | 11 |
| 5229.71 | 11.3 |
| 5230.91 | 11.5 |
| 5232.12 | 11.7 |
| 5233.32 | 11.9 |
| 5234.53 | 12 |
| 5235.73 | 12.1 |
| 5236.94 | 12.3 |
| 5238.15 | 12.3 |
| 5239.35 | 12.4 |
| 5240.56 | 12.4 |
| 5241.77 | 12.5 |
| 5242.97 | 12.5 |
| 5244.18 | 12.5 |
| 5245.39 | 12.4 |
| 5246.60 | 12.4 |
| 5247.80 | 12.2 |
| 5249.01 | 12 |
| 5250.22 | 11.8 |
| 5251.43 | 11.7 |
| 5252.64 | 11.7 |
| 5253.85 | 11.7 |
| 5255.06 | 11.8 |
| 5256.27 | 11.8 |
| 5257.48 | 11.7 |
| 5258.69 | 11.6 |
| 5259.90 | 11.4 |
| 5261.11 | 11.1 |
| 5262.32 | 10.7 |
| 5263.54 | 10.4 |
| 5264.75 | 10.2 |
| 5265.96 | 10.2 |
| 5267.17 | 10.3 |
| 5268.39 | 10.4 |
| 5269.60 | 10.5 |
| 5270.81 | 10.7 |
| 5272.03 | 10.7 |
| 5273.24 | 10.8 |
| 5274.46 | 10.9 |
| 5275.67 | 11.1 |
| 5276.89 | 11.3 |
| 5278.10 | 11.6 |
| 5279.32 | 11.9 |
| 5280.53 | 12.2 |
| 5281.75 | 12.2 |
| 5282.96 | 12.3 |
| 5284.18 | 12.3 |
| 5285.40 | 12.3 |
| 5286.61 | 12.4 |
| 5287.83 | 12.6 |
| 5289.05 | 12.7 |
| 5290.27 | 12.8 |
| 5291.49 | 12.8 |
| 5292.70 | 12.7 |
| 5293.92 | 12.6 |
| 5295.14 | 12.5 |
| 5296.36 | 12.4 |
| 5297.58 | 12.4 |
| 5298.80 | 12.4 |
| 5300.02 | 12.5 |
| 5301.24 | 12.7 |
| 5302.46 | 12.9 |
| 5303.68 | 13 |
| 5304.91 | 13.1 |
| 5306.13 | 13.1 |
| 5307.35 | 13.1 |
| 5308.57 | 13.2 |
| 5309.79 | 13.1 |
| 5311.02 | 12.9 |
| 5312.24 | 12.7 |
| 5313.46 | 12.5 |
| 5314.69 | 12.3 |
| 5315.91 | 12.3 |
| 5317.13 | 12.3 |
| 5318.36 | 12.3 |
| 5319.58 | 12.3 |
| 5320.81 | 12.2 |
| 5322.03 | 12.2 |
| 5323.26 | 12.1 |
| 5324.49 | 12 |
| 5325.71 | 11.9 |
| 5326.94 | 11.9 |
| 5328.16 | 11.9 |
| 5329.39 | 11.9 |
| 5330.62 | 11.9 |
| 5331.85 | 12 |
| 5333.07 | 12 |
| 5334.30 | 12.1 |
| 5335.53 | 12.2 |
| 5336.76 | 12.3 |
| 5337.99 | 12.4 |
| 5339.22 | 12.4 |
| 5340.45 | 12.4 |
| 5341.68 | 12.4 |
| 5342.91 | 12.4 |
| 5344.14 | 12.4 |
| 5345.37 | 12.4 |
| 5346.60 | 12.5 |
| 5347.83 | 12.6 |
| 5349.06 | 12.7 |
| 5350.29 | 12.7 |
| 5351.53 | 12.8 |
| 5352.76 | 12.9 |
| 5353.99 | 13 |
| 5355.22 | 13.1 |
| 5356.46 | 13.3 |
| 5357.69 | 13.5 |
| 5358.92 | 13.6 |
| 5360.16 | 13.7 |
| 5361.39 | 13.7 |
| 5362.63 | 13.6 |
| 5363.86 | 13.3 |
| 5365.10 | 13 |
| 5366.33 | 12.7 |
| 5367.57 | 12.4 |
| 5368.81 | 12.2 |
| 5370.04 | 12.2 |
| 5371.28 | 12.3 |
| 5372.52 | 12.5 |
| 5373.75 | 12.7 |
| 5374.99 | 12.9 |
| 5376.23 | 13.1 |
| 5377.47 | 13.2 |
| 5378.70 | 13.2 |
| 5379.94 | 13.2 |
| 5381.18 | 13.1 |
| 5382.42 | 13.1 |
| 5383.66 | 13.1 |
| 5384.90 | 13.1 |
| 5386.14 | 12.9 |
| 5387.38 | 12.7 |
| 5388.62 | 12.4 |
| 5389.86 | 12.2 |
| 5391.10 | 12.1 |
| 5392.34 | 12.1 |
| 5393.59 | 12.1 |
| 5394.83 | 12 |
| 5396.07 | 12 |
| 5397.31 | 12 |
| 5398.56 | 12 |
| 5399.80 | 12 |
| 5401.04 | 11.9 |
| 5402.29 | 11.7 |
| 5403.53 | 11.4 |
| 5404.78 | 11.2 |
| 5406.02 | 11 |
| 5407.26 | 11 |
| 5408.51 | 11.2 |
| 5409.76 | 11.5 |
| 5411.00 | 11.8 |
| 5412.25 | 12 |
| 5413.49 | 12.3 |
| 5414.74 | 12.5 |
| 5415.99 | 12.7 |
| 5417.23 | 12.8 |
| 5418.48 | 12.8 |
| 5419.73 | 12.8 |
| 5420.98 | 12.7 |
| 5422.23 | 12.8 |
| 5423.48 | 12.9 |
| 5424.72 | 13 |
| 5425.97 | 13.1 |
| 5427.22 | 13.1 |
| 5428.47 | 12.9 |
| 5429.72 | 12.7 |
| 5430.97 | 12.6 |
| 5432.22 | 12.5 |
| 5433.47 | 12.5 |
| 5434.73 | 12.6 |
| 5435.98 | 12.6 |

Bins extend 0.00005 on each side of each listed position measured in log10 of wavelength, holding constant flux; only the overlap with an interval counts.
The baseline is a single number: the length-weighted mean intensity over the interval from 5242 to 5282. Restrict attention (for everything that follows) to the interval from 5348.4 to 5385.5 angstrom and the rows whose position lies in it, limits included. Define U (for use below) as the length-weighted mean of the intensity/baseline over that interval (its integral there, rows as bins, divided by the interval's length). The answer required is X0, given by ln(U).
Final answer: 0.130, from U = 1.14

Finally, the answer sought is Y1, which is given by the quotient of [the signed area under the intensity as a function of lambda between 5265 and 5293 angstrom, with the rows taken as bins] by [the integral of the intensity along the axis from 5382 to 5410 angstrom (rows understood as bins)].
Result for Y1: 0.97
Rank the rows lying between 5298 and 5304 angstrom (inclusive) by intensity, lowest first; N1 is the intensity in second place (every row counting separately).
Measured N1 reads 12.5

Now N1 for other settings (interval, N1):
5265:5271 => 10.3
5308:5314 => 12.7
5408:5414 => 11.5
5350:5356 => 12.8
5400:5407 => 11.2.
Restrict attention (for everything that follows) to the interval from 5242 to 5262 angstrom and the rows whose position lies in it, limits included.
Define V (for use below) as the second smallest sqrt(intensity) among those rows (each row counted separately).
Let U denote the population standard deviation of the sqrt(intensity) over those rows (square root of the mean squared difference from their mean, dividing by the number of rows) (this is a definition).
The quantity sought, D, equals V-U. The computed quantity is 3.32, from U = 0.06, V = 3.38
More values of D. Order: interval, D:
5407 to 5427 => 3.25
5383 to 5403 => 3.39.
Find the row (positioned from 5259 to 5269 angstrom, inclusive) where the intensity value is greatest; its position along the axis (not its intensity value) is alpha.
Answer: 5259.90 angstrom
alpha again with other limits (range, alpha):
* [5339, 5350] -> 5349.06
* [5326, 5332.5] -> 5331.85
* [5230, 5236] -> 5235.73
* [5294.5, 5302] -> 5301.24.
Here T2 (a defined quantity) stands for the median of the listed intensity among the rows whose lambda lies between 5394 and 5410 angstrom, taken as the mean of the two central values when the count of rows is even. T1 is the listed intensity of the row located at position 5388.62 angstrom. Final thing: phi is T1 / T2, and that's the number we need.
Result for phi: 1.06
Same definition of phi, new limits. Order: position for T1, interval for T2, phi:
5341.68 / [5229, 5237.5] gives 1.04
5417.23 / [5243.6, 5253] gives 1.06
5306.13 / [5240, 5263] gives 1.11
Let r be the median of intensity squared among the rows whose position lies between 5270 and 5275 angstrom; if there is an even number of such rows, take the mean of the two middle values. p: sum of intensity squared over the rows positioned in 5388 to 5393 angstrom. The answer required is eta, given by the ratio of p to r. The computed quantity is 5.2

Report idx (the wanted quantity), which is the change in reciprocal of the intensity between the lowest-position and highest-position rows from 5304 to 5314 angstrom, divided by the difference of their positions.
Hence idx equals 0.0004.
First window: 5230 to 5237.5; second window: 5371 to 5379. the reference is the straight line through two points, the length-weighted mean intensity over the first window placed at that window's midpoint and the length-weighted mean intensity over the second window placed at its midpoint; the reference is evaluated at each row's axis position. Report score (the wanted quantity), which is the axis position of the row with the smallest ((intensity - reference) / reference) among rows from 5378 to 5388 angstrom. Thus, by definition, 5387.38 angstrom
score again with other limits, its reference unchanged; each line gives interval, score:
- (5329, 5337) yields 5330.62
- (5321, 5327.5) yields 5326.94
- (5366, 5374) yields 5370.04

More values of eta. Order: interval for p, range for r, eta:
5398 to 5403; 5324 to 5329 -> 4.0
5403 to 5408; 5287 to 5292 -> 3.1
